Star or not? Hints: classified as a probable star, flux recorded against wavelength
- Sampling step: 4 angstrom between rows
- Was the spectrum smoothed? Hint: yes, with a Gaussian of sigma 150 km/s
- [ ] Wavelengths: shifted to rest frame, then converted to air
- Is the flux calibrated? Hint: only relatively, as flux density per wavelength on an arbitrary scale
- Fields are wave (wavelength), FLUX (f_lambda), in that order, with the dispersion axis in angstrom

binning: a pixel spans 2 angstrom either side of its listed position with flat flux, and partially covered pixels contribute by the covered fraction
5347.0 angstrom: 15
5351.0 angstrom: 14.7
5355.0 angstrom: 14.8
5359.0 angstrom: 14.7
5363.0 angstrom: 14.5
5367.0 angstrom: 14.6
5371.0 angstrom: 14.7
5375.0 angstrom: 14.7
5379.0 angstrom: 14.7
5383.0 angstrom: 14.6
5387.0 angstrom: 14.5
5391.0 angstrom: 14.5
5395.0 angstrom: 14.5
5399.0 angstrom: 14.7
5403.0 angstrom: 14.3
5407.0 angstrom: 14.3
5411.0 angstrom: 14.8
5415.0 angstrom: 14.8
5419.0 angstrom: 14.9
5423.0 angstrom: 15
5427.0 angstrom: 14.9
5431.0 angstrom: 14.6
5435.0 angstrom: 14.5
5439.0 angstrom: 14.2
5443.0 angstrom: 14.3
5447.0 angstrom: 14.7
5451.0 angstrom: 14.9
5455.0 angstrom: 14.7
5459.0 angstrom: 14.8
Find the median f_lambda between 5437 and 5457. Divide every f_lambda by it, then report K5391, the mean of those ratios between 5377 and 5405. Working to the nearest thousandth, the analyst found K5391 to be 0.989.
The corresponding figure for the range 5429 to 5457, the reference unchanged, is 0.990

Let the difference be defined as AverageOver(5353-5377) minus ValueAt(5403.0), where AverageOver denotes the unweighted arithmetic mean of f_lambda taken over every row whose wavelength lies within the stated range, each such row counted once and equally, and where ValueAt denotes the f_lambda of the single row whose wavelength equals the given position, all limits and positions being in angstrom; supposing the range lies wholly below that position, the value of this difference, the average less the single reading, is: 0.37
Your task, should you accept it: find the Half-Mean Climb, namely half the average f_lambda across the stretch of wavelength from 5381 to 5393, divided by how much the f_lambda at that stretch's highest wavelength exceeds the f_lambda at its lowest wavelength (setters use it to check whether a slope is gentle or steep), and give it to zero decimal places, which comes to -73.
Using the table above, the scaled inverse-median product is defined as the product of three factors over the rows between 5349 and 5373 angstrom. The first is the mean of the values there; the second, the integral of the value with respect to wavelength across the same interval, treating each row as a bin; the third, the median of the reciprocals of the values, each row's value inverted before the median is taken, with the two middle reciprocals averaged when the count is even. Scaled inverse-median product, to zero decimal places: 351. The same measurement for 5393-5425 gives 466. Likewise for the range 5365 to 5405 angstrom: 582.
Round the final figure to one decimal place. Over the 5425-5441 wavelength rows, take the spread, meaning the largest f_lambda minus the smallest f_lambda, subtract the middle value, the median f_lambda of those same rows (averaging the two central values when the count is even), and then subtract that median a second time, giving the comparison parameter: -28.4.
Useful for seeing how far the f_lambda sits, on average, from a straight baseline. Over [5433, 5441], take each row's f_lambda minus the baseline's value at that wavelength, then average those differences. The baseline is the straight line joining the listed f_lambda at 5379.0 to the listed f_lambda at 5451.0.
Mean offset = -0.51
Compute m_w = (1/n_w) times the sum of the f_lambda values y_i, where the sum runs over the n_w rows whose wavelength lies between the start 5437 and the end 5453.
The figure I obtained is 14.5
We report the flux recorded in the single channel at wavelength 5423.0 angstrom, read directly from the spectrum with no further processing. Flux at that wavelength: 15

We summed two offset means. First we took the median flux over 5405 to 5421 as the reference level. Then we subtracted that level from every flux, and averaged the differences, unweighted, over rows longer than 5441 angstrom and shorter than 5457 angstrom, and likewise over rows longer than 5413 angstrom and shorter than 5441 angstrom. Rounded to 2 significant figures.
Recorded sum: -0.25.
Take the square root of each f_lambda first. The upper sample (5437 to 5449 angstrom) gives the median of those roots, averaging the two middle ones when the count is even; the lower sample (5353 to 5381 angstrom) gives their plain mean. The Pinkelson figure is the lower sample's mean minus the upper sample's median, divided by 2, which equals 0.024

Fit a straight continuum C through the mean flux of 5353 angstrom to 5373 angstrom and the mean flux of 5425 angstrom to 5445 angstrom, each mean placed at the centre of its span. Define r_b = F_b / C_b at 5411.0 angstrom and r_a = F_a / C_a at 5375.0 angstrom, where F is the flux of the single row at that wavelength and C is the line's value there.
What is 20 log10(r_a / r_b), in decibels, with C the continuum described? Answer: -0.11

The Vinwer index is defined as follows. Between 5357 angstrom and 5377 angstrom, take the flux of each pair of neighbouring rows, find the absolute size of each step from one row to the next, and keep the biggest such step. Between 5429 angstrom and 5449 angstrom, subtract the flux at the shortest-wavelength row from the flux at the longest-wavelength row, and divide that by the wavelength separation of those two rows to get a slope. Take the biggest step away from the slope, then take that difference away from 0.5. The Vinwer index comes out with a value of 0.69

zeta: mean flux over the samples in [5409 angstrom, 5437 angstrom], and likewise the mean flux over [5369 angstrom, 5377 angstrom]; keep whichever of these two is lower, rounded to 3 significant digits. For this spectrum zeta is 14.7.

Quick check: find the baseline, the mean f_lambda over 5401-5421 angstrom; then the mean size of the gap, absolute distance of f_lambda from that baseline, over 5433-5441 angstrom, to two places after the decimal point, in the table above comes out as 0.27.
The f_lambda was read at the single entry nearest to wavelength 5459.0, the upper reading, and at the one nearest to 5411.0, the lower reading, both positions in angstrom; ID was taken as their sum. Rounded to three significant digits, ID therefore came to 29.6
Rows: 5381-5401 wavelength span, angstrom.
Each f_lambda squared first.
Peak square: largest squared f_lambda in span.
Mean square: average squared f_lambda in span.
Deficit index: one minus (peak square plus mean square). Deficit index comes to -427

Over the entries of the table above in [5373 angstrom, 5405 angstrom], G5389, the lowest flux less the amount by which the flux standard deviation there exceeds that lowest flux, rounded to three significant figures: 28.5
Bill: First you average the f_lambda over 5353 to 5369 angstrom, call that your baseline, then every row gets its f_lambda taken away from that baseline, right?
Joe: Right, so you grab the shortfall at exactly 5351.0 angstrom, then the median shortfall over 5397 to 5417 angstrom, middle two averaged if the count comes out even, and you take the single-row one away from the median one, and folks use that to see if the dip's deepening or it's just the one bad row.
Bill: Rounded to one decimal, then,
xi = 0.0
